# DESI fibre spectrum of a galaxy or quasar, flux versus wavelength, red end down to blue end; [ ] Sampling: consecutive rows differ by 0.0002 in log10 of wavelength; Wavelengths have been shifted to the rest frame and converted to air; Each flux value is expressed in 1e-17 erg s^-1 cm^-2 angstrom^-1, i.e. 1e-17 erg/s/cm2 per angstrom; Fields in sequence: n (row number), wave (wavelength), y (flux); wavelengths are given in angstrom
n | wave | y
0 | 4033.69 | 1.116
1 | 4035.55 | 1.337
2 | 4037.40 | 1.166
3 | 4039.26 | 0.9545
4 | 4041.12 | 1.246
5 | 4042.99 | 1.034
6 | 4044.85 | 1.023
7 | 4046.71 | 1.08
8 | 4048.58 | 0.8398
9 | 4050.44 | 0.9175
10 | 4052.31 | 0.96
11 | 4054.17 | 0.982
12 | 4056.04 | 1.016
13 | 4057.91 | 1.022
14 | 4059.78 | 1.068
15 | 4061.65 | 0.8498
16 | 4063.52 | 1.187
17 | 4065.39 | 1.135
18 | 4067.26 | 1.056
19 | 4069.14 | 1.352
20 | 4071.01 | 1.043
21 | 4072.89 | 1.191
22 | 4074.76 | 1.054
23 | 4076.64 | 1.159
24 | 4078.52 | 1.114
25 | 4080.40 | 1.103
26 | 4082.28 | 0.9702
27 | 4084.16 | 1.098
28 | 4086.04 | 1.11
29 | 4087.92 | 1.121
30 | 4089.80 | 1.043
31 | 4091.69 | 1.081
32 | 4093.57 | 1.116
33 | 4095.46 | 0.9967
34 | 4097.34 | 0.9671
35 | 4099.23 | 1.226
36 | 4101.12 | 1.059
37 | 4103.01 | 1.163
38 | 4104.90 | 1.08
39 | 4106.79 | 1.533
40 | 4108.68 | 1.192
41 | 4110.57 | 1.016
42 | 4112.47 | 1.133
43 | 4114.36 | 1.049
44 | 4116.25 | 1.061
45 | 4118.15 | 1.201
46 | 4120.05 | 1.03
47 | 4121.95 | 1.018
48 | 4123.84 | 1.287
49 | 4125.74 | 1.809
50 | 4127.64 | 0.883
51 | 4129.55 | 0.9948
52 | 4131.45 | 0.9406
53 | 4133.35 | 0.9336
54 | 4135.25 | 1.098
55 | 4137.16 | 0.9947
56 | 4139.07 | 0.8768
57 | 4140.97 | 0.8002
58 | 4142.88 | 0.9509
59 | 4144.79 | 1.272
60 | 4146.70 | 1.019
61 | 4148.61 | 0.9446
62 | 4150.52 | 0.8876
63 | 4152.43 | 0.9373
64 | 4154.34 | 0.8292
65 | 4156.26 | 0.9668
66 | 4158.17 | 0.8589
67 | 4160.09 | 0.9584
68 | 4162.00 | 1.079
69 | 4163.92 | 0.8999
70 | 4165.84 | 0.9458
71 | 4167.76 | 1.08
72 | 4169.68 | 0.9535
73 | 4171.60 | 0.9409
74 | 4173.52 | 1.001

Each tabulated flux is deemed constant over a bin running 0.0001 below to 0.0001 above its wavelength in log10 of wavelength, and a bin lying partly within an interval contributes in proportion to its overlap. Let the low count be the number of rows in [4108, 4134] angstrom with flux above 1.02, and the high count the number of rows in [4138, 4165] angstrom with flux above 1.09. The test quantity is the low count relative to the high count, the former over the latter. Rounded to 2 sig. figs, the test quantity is 8.0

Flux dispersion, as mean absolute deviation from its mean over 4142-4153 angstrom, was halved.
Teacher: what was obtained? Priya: 0.048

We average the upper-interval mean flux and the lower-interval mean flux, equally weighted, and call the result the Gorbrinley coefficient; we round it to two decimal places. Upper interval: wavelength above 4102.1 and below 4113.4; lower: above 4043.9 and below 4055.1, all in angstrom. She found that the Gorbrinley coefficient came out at 1.08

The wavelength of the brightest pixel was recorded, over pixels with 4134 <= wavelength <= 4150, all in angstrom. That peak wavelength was 4144.79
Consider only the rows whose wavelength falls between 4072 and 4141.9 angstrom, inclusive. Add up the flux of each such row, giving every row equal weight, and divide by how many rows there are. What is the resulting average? 1.09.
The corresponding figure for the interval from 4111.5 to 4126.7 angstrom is 1.20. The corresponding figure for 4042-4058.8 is 0.99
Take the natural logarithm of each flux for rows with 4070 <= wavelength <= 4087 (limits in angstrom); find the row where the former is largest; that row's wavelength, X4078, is 4072.89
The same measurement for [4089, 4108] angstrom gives 4106.79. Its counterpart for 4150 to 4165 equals 4162.00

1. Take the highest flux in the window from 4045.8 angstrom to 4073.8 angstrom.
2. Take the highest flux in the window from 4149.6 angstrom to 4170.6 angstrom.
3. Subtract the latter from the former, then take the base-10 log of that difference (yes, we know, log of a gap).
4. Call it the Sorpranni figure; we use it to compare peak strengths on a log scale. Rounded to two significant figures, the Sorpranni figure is -0.57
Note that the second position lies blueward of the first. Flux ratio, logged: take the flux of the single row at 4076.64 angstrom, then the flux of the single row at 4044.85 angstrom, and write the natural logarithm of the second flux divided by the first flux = -0.12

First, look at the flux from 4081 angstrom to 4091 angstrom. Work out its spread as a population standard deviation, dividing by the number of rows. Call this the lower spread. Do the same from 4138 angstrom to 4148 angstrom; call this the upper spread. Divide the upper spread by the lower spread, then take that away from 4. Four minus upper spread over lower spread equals 1.1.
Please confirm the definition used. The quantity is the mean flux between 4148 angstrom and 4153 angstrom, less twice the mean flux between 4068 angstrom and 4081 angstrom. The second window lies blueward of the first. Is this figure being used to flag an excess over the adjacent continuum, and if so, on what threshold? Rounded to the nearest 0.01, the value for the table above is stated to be -1.37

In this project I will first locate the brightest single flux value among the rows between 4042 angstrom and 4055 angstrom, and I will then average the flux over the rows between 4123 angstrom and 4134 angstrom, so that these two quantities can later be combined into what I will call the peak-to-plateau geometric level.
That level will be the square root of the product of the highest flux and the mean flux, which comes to 1.11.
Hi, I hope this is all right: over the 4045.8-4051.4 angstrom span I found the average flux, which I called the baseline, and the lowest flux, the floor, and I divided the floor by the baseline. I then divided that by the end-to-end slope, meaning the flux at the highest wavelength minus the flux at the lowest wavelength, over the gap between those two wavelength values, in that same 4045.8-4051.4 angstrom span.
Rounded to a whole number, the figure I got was -20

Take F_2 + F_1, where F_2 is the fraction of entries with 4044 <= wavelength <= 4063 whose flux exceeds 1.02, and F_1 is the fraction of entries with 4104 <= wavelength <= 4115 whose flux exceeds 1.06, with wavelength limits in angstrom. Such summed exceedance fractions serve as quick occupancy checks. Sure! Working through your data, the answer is 1.1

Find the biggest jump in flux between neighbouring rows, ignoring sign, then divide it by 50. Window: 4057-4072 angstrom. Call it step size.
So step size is 0.007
